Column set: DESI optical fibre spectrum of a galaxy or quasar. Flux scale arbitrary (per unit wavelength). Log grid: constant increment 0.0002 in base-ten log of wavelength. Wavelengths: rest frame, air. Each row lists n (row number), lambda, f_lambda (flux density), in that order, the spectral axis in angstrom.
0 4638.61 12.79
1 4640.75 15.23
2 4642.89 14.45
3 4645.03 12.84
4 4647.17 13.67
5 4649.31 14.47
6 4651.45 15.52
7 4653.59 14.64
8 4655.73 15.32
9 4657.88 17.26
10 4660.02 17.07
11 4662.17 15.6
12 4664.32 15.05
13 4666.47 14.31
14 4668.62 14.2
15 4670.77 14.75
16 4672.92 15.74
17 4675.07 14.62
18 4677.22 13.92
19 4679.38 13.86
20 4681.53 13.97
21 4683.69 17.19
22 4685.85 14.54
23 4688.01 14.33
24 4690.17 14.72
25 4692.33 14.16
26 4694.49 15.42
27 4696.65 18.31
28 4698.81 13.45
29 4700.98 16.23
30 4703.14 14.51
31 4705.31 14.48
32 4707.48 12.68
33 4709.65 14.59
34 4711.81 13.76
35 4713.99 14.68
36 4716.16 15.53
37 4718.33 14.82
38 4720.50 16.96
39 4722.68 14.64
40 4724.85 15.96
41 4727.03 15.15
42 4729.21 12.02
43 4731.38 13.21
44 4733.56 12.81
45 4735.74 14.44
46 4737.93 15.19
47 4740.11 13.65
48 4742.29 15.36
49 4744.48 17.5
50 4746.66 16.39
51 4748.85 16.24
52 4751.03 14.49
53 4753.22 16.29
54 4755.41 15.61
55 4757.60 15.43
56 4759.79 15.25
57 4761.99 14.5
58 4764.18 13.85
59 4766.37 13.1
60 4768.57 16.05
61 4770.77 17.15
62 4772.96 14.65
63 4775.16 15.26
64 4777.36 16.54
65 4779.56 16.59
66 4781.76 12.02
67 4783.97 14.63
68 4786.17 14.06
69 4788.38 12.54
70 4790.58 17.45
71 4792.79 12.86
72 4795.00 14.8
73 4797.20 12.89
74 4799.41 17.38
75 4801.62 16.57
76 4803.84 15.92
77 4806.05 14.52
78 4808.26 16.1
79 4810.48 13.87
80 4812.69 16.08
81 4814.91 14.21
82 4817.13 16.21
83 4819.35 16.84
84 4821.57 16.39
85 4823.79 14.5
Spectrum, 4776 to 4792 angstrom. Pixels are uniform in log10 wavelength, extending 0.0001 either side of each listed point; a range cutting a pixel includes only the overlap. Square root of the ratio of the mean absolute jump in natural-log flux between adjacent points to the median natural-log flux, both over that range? 0.250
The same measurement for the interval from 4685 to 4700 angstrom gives 0.201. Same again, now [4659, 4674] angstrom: 0.133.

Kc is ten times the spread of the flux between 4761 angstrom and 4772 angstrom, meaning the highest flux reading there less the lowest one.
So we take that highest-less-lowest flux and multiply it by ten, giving 40.5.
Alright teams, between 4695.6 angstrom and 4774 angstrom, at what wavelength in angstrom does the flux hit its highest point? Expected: 4696.65 angstrom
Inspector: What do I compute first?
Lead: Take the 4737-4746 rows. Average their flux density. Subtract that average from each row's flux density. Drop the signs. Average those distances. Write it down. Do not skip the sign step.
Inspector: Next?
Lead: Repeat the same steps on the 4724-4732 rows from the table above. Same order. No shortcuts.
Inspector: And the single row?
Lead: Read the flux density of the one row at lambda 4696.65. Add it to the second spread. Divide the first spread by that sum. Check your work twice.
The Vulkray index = 0.052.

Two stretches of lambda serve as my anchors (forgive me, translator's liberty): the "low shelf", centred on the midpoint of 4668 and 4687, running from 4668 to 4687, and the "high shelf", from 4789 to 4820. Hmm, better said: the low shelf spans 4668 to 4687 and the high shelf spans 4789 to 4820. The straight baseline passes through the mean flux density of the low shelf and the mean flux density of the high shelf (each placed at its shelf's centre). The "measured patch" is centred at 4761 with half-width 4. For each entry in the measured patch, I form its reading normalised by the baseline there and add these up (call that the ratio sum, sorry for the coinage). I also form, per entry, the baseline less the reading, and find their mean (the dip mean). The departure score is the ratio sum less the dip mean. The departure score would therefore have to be 3.5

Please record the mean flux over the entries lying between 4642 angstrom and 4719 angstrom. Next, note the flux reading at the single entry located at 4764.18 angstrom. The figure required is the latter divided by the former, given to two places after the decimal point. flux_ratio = 0.93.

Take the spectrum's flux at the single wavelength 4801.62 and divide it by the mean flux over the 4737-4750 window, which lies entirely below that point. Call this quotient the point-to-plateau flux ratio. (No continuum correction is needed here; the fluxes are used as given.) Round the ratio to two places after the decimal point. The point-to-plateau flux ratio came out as 1.05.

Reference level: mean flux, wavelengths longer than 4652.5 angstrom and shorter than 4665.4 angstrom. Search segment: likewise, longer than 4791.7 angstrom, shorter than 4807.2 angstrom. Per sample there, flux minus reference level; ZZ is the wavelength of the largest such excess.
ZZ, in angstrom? 4799.41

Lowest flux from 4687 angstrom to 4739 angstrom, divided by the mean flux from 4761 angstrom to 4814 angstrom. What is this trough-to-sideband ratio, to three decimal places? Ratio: 0.803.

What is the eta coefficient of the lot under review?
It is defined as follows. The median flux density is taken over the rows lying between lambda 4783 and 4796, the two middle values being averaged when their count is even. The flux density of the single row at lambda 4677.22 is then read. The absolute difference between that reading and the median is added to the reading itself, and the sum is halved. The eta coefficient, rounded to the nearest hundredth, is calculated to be 7.17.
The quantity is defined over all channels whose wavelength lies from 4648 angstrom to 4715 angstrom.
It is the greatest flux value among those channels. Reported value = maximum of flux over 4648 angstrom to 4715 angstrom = 18.31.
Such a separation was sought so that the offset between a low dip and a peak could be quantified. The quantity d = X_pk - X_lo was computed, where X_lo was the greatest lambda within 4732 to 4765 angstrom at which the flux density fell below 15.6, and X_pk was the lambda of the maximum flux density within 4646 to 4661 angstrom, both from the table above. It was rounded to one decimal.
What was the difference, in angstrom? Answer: -106.3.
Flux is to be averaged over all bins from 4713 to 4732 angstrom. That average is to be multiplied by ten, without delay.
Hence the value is 148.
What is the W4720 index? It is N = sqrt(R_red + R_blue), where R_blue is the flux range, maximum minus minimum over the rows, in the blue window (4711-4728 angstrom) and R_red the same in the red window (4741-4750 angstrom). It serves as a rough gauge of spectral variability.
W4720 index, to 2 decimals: 2.31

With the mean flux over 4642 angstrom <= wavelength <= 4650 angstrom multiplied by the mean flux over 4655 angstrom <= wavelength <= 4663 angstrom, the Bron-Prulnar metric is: 226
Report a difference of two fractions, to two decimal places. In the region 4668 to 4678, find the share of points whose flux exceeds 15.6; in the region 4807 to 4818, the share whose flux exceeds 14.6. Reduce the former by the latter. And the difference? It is -0.40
